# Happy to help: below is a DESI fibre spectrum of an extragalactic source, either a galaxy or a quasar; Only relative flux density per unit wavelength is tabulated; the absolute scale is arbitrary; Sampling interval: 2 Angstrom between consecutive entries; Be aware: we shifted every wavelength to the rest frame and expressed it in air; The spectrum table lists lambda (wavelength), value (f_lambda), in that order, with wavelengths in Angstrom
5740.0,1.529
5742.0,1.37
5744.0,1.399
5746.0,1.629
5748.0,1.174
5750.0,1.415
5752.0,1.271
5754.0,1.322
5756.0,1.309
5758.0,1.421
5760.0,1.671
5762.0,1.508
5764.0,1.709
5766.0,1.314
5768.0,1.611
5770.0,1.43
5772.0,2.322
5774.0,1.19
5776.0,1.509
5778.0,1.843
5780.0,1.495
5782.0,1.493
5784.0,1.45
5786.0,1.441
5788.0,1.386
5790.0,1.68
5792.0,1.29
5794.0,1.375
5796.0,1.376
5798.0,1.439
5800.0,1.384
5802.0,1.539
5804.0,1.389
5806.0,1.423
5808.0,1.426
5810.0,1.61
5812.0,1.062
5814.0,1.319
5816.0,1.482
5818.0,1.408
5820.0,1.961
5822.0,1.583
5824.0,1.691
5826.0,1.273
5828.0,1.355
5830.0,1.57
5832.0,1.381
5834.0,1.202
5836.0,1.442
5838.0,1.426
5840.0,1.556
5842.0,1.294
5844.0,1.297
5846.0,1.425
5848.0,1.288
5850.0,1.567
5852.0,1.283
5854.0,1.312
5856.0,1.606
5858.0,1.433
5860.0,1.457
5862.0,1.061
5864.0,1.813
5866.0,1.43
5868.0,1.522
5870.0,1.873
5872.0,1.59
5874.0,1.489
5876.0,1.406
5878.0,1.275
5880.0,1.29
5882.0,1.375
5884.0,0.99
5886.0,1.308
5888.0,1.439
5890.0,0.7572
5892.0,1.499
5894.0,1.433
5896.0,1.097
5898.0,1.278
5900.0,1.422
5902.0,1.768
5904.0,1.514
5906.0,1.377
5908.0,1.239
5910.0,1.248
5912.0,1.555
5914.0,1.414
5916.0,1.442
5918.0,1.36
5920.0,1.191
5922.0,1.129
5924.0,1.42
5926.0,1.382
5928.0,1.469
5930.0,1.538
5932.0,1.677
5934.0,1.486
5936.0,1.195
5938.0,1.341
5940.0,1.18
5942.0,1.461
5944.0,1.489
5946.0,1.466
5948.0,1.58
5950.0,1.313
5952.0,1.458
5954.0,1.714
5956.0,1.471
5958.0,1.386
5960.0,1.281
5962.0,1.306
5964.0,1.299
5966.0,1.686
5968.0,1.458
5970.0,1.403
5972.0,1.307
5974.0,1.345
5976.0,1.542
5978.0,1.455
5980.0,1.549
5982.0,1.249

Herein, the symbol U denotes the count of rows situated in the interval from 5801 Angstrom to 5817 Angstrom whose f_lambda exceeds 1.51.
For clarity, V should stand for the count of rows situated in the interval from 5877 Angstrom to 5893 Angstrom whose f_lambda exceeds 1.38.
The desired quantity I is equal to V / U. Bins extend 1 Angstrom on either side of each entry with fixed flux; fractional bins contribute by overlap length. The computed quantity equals 1.0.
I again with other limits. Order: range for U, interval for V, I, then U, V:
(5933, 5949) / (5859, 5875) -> 7.0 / 1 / 7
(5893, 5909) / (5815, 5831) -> 3.0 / 2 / 6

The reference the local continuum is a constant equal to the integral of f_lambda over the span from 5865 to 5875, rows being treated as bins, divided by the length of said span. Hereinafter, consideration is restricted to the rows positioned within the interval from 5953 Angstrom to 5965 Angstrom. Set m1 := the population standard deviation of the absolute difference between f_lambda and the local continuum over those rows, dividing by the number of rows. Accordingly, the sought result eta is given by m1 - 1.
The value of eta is -0.925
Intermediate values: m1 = 0.075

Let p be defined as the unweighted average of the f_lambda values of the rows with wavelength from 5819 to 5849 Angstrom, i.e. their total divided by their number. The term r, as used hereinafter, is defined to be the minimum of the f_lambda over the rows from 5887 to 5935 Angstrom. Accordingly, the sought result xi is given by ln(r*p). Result 0.09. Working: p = 1.45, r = 0.7572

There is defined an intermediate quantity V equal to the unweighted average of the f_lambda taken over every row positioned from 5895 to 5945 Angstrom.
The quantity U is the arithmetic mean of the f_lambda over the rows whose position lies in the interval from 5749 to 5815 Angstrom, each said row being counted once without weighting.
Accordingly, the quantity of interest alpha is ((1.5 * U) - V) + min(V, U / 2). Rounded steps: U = 1.47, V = 1.39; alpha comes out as 1.55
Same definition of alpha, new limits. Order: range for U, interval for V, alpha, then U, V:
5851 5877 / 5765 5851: 1.50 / 1.48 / 1.47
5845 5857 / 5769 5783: 1.22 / 1.41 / 1.61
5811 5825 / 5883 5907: 1.68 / 1.50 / 1.32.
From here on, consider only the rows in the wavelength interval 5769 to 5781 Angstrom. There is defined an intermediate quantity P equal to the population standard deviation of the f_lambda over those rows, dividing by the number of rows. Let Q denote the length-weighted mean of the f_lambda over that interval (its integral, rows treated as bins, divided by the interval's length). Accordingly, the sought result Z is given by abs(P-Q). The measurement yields 1.27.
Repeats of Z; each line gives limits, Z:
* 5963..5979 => 1.31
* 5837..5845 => 1.29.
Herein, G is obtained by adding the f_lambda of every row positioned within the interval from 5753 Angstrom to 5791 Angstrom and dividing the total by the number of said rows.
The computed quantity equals 1.53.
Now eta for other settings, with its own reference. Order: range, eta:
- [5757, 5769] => -0.924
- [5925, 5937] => -0.887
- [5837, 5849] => -0.902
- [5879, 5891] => -0.759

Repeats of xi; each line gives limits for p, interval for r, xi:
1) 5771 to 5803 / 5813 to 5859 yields 0.60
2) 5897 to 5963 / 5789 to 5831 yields 0.40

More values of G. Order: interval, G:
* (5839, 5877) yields 1.46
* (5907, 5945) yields 1.38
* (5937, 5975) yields 1.42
